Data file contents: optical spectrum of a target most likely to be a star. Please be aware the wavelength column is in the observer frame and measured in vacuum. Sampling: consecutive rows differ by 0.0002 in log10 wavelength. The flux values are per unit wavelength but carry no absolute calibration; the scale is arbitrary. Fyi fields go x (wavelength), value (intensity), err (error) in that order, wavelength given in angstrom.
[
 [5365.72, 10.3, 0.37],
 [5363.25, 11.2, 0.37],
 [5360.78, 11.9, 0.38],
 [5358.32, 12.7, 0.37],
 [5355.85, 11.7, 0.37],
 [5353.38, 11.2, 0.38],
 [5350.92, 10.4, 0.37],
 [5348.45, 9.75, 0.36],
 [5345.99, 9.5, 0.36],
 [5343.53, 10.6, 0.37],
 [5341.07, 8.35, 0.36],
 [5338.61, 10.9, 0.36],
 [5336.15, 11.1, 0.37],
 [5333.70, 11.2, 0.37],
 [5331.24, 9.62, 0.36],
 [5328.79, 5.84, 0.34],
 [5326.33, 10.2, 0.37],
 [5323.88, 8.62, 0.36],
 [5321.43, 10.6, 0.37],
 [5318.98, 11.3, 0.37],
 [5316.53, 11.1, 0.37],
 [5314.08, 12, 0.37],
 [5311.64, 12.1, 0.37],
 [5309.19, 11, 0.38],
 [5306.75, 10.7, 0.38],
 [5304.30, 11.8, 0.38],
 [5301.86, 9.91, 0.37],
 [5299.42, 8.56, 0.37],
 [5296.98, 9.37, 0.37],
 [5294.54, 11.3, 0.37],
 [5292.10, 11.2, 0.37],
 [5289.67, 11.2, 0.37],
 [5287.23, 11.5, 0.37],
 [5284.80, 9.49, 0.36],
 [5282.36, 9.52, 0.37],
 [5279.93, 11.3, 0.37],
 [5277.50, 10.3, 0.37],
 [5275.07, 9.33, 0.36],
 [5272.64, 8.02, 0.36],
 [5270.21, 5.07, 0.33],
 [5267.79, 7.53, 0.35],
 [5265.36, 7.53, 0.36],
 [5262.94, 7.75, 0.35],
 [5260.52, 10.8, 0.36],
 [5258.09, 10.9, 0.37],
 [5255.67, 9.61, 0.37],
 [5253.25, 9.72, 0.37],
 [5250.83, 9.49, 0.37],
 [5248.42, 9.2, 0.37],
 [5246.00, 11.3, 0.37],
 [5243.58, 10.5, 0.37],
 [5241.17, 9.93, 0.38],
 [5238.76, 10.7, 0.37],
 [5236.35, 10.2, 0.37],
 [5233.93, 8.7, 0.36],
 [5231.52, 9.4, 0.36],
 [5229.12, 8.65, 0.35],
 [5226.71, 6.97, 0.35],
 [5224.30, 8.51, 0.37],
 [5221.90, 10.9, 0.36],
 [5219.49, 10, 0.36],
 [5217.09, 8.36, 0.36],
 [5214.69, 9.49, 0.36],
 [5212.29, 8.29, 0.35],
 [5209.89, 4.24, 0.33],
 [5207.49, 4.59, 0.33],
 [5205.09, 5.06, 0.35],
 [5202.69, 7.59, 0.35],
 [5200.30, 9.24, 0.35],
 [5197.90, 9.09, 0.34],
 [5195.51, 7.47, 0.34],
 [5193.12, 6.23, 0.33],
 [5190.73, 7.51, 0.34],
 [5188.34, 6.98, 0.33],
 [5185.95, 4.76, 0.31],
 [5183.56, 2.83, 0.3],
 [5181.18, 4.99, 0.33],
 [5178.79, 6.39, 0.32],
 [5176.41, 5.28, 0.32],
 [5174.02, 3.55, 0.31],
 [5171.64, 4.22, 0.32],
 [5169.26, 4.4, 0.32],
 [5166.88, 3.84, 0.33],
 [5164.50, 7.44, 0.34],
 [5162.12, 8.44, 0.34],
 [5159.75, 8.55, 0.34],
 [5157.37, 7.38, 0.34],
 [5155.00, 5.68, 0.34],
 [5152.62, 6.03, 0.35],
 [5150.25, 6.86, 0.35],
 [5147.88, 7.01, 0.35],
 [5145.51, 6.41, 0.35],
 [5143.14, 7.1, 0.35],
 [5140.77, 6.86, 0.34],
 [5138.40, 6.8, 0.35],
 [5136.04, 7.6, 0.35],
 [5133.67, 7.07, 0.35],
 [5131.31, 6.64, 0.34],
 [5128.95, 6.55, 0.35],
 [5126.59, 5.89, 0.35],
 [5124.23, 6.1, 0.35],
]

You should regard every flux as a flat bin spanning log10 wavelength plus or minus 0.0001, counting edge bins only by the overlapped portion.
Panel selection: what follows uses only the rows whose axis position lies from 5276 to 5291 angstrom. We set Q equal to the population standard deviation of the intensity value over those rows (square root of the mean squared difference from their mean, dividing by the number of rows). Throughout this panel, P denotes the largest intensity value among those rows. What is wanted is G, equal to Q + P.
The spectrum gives 12.3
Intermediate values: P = 11.5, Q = 0.8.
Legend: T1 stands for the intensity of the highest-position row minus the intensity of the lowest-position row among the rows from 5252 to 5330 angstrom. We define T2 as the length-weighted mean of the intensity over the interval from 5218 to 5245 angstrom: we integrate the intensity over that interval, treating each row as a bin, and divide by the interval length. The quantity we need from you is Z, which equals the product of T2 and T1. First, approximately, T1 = -3.9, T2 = 9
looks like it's -37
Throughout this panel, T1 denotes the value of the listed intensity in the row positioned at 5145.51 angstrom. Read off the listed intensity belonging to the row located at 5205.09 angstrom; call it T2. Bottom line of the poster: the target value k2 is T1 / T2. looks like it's 1.27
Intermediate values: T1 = 6.41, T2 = 5.06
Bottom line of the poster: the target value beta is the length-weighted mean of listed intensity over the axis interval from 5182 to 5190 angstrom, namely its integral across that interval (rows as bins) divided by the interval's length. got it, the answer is 5.0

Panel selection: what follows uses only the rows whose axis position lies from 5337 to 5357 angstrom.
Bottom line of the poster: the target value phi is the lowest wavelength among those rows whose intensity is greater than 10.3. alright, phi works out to 5338.61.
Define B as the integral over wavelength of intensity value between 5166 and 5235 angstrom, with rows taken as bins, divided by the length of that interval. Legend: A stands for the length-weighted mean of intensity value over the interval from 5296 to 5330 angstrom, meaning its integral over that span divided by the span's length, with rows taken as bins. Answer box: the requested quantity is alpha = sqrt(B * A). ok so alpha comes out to 8.4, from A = 10.2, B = 7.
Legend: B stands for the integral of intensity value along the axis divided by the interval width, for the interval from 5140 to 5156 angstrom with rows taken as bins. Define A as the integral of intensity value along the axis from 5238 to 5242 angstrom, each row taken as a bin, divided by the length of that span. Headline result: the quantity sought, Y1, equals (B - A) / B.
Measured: -0.6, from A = 10.3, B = 6.6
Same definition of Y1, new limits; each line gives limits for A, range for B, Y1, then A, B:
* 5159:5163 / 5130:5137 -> -0.2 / 8.5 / 7.1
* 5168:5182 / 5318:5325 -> 0.5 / 4.8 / 10.2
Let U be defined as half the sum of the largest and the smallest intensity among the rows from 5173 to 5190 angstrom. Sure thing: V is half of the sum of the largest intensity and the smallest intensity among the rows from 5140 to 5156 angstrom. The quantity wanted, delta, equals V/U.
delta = 1.3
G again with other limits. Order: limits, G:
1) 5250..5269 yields 12.2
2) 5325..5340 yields 13.1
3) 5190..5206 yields 10.6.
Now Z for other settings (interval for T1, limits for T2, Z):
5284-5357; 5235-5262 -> 22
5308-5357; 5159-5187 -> 4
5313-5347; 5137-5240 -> -18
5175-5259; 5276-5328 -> 59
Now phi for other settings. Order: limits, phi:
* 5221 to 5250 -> 5221.90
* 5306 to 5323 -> 5306.75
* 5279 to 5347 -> 5279.93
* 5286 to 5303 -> 5287.23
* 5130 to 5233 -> 5221.90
